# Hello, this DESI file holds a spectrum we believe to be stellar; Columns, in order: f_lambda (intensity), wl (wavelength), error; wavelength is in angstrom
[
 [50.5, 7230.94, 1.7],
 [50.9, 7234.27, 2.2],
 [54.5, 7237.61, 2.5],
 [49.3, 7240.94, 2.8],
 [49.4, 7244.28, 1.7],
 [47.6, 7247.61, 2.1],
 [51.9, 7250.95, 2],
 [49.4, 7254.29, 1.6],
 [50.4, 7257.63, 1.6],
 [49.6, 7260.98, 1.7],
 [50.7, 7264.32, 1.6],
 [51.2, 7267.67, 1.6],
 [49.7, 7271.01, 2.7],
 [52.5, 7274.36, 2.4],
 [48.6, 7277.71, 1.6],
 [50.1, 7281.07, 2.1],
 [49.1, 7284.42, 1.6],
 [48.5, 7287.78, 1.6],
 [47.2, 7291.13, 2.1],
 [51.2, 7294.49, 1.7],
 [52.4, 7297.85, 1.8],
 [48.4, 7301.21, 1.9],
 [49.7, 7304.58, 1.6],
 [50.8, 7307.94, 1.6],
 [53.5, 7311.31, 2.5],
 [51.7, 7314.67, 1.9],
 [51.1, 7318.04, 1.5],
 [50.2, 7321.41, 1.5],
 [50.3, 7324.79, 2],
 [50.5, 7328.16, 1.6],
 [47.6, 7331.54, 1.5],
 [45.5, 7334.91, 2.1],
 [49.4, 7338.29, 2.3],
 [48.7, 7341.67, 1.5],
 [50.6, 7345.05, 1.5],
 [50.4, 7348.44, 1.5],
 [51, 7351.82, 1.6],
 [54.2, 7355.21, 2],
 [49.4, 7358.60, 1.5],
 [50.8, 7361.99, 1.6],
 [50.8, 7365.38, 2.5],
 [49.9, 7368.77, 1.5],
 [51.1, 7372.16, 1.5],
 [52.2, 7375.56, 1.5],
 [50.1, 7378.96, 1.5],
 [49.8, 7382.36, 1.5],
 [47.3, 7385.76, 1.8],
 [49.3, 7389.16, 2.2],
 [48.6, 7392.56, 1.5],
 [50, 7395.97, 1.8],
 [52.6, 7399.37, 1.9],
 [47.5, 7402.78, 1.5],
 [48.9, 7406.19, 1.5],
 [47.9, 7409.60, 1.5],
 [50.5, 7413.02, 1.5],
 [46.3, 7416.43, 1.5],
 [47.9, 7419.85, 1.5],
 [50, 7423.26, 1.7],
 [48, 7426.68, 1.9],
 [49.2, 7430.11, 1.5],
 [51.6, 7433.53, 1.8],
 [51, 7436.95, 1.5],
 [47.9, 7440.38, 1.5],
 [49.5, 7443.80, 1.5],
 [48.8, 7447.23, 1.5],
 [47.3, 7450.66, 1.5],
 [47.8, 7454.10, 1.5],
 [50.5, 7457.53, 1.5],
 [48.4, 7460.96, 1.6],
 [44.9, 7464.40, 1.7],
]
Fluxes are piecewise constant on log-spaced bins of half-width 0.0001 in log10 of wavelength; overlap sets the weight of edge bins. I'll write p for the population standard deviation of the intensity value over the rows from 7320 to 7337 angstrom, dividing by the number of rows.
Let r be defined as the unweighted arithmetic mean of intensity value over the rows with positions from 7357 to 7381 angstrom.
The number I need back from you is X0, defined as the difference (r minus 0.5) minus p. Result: 48.1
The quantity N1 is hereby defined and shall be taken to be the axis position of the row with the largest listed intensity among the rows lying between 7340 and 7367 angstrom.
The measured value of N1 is 7355.21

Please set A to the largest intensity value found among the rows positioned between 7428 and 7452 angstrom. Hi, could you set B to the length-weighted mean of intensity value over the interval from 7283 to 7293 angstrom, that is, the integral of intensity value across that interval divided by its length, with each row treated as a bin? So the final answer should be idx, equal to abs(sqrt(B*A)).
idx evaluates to 49.9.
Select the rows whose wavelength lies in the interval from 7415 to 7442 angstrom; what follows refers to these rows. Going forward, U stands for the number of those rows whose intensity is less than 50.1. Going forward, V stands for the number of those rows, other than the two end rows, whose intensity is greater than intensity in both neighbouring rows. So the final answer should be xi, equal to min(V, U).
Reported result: 2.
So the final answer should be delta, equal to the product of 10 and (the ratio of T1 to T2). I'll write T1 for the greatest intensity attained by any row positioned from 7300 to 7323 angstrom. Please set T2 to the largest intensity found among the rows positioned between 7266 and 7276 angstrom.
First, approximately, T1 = 53.5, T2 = 52.5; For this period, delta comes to 10.2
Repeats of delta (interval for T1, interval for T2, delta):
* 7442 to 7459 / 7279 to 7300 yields 9.6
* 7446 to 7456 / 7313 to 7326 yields 9.4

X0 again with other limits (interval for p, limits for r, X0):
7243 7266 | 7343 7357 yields 49.8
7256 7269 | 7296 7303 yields 49.3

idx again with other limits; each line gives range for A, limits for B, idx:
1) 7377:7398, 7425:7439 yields 50.0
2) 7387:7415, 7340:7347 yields 51.1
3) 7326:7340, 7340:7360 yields 50.6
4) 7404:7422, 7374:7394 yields 50.0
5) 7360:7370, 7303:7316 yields 51.1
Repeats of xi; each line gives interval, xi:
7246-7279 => 4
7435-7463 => 2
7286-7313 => 1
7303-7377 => 5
